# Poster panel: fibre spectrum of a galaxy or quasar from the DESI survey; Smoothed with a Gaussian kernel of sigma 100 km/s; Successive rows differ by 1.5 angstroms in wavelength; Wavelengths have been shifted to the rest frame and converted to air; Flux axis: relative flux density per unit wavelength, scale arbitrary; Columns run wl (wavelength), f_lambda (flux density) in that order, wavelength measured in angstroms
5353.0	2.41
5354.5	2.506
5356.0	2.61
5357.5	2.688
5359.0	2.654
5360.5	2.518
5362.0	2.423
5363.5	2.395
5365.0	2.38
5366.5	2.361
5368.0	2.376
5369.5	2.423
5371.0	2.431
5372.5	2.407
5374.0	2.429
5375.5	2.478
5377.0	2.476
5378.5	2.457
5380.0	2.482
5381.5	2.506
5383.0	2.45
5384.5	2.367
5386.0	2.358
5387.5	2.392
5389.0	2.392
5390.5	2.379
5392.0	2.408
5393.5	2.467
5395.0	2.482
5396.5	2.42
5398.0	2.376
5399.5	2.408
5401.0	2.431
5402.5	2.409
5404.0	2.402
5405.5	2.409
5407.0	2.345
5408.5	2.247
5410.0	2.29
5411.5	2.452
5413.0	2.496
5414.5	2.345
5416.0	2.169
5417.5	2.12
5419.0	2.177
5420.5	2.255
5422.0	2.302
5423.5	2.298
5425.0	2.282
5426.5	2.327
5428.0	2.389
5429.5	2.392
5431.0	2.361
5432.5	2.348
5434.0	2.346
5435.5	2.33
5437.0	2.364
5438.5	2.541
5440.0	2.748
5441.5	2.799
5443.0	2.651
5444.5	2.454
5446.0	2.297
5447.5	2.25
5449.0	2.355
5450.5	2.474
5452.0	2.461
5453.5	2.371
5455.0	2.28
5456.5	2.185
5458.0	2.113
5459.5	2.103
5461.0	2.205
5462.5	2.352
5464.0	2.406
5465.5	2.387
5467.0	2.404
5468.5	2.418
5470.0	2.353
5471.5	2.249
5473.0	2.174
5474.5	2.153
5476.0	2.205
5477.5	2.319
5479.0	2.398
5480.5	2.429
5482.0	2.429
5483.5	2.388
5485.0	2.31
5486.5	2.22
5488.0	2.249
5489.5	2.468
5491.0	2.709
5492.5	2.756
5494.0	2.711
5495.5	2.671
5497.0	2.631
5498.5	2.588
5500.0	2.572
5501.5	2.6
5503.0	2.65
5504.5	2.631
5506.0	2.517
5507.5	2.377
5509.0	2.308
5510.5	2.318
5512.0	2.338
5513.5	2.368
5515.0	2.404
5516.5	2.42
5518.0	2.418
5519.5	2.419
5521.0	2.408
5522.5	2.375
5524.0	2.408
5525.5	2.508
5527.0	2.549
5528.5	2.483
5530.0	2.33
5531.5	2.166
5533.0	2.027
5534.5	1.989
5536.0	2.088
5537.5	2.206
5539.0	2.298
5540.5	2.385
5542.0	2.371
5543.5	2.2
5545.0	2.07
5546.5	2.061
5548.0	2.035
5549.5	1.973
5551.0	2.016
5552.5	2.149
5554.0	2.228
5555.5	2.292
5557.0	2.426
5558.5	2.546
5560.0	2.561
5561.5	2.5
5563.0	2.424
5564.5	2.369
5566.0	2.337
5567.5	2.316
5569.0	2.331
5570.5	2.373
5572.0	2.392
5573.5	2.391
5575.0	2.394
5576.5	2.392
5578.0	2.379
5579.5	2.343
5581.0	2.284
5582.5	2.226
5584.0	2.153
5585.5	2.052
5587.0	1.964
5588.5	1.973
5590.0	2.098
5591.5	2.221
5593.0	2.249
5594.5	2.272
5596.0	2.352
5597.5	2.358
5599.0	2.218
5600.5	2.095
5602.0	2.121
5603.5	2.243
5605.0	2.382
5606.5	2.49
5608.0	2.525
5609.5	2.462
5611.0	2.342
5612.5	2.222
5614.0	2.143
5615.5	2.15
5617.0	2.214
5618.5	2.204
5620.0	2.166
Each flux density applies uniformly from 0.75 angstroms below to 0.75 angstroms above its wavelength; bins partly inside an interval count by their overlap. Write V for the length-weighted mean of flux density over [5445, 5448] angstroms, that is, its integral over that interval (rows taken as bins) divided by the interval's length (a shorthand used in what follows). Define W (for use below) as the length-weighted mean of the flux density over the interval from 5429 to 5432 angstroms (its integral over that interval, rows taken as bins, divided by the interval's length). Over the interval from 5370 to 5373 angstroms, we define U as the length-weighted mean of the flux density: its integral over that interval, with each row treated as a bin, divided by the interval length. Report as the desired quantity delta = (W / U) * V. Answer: 2.25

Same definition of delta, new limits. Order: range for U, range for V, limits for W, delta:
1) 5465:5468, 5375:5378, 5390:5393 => 2.48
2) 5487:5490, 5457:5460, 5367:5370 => 2.17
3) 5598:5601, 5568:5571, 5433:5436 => 2.52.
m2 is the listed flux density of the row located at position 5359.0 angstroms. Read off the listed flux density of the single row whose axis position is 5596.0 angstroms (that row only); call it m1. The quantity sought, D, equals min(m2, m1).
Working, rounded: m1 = 2.352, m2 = 2.654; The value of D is 2.35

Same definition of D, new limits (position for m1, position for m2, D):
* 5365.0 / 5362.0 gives 2.38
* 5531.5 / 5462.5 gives 2.17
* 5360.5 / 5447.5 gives 2.25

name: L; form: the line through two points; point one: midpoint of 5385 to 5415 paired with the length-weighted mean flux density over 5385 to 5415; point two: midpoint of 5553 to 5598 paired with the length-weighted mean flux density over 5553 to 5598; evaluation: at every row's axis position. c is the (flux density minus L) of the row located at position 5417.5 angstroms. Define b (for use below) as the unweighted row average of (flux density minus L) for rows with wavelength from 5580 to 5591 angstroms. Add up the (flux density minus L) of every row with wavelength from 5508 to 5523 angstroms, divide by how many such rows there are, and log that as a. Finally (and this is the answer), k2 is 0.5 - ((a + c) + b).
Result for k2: 0.92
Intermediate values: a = 0.04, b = -0.19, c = -0.27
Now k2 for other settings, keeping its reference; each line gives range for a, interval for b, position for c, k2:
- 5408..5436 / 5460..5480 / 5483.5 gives 0.59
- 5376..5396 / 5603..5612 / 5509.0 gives 0.38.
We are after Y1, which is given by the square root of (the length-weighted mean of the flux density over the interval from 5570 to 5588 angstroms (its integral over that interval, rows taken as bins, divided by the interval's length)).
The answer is 1.51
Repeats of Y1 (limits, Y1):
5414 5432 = 1.51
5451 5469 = 1.52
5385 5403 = 1.55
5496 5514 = 1.58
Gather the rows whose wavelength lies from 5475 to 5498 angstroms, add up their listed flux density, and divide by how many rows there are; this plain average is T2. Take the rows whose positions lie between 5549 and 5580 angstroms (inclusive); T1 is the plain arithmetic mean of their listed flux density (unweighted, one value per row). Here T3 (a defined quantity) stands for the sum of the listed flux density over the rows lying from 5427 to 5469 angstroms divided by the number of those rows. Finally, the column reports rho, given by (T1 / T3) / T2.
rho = 0.40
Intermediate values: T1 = 2.34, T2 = 2.46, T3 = 2.39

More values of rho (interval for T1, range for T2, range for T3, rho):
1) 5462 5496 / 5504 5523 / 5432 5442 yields 0.40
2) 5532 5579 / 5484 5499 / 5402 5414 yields 0.38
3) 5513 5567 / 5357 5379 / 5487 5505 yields 0.36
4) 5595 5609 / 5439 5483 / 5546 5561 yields 0.44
